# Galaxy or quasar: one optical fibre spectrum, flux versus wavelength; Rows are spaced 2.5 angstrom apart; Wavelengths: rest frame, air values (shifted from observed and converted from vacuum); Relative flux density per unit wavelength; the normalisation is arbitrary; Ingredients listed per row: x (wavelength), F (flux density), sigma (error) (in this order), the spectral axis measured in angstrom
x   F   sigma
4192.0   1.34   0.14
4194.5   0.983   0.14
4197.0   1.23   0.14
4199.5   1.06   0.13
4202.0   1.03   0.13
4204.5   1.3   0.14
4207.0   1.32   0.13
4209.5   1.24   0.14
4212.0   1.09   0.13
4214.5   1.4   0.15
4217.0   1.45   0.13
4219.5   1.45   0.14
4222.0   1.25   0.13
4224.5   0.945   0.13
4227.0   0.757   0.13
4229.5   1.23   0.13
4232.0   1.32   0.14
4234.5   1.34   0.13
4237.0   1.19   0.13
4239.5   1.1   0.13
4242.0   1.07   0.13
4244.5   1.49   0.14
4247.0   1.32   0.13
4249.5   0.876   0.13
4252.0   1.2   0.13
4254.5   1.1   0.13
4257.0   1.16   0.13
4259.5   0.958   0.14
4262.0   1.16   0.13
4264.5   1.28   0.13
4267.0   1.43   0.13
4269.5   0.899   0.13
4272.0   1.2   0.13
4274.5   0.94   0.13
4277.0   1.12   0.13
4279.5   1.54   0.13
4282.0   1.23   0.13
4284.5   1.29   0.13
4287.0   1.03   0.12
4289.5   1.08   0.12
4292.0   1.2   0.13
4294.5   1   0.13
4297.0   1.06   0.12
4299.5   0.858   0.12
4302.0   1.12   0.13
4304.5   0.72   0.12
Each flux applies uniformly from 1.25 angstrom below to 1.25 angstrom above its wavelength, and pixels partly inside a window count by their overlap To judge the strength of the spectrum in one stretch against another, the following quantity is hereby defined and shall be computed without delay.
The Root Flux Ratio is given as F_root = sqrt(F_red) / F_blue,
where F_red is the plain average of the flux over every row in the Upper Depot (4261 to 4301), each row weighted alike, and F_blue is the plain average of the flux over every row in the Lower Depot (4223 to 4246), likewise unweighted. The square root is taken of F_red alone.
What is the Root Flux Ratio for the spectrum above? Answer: 0.92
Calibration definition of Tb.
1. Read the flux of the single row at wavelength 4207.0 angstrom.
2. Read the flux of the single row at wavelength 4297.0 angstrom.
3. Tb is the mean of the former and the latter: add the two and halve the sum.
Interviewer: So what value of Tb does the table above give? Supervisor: 1.19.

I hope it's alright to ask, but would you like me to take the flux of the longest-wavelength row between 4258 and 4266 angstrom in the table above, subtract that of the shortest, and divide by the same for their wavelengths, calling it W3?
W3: 0.06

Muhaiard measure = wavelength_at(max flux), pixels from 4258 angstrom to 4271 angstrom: 4267.0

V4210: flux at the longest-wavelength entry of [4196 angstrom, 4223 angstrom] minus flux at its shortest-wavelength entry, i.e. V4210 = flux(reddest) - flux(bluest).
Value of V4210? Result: 0.0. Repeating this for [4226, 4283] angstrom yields 0.5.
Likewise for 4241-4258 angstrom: 0.1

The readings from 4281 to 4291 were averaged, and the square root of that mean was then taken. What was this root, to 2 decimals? 1.08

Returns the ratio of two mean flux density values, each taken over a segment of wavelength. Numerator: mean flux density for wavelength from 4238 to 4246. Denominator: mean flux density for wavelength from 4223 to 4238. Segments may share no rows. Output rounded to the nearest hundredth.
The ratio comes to 1.08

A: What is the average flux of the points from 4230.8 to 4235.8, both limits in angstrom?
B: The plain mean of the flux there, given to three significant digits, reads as 1.33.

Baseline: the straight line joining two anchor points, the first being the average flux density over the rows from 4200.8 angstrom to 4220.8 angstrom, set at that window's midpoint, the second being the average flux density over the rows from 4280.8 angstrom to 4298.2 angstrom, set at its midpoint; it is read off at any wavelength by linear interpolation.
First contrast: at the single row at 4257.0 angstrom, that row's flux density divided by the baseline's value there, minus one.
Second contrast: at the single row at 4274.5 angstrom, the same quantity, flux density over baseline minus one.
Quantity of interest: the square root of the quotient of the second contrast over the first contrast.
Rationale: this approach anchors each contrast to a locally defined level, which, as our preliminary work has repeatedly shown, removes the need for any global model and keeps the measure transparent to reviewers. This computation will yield 2.6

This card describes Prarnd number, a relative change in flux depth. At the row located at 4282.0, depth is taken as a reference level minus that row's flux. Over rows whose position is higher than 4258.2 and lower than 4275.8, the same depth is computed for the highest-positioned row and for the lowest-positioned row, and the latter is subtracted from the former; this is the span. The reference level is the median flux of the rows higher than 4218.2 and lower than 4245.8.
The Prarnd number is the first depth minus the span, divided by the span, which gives -1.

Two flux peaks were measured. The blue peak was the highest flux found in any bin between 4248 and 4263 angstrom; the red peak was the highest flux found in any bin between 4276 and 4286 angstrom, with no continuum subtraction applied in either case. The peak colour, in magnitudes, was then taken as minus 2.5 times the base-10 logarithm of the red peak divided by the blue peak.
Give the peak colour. -0.27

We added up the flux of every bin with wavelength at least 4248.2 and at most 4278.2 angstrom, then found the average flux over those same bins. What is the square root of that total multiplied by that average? 3.85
